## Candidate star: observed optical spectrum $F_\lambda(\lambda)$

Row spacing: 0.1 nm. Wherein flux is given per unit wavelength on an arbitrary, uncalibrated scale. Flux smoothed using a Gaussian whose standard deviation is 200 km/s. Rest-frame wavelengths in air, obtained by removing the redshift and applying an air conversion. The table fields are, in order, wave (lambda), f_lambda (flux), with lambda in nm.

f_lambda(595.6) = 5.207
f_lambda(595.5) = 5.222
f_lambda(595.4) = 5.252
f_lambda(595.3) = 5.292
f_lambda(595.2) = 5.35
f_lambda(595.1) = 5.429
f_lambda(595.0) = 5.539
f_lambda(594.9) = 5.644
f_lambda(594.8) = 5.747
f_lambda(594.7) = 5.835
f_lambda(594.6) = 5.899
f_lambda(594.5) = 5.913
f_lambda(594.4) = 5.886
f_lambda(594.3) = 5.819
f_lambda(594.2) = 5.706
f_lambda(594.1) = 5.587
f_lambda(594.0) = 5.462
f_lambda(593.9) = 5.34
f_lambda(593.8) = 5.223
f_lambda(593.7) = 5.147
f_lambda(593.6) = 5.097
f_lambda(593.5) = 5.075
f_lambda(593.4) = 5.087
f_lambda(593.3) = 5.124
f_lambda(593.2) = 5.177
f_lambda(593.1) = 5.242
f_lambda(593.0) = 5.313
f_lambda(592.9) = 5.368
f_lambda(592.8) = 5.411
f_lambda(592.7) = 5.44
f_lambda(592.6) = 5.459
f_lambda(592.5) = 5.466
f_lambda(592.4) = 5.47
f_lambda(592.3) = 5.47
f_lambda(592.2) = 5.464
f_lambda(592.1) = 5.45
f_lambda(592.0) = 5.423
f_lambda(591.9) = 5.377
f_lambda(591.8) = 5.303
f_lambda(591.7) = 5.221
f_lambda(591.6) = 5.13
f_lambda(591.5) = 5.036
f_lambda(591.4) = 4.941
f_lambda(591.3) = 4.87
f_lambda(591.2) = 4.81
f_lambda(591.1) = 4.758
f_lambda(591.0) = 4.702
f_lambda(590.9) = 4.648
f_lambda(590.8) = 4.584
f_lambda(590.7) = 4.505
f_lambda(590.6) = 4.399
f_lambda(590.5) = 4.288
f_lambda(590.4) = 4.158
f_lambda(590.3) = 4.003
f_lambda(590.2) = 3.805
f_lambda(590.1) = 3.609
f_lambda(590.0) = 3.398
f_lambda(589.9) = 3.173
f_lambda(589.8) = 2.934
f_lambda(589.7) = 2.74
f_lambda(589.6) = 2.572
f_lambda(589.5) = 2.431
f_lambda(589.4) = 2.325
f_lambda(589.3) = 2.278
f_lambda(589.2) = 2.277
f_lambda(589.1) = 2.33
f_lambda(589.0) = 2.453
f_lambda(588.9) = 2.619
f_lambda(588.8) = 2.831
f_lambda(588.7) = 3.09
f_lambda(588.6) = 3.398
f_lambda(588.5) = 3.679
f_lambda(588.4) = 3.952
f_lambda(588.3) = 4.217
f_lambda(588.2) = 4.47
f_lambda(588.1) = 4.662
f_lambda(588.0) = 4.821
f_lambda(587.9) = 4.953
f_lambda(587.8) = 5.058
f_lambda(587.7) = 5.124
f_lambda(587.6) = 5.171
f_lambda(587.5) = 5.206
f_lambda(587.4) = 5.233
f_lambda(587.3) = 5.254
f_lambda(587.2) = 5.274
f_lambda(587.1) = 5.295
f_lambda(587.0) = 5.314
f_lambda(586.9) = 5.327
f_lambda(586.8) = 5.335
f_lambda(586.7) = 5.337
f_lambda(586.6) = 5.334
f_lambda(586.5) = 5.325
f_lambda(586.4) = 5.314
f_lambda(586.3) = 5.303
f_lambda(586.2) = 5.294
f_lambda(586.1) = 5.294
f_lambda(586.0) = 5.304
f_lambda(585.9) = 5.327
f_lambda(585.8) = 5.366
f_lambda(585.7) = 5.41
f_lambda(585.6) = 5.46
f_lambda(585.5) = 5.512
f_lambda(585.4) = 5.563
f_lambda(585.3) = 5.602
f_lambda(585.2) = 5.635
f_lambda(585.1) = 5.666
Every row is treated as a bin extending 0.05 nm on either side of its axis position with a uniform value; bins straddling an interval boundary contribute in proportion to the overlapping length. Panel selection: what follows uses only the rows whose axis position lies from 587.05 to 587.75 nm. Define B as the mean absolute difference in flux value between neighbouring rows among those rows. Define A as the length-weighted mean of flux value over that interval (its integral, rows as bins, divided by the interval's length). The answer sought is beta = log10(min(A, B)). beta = -1.5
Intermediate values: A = 5.22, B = 0.03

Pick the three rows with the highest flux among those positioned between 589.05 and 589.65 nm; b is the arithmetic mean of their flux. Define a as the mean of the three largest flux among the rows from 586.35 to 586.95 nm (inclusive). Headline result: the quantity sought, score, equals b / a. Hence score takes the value 0.46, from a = 5.34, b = 2.4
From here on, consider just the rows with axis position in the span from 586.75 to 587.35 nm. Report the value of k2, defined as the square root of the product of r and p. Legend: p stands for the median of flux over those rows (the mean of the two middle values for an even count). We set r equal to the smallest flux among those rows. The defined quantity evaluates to 5.3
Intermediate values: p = 5.3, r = 5.254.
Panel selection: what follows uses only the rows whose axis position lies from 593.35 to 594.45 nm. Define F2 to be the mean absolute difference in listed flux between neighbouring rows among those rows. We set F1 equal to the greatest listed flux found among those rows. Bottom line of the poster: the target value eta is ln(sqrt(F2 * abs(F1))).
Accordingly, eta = -0.4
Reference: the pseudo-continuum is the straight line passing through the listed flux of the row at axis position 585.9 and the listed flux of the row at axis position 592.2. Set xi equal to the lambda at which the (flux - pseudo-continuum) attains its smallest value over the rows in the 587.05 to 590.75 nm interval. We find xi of 589.3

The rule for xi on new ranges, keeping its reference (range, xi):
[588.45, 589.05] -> 589.0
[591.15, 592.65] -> 591.2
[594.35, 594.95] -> 594.9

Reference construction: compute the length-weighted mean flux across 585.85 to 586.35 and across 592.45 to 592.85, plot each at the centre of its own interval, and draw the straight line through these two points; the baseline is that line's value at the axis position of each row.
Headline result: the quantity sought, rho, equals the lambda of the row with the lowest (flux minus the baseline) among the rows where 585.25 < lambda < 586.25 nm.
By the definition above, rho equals 586.2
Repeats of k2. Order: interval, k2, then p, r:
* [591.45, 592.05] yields 5.1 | 5.3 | 5.036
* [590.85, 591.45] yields 4.7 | 4.8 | 4.648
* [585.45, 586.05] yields 5.3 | 5.4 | 5.304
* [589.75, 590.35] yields 3.2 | 3.5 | 2.934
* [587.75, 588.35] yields 4.5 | 4.7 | 4.217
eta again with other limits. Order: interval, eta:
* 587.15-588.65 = -0.2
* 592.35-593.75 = -0.8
